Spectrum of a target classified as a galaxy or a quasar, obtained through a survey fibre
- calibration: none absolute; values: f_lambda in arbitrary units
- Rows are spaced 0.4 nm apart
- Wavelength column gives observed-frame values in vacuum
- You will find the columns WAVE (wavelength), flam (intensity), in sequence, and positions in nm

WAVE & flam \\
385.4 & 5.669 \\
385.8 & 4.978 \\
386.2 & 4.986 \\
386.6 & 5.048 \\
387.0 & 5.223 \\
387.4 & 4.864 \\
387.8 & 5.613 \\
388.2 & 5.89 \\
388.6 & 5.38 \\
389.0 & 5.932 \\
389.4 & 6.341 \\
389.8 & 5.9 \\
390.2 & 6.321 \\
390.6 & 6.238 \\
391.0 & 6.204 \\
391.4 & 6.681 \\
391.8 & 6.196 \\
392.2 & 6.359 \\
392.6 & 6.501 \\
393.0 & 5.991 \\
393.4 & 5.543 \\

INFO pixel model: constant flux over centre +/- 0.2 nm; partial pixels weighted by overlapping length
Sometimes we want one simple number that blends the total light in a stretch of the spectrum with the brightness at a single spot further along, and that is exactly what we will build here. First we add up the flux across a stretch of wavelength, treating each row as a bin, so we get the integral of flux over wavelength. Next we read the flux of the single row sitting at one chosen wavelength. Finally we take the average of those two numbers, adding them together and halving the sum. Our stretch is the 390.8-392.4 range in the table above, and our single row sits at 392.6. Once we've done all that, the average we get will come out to 8.3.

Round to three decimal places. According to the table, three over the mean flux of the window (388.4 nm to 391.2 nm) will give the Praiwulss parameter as 0.496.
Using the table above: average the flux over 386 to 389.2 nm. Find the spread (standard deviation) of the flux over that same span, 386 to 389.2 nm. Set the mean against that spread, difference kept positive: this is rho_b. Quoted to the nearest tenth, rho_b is 5.0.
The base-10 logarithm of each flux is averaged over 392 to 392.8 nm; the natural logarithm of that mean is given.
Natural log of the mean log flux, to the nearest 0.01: -0.21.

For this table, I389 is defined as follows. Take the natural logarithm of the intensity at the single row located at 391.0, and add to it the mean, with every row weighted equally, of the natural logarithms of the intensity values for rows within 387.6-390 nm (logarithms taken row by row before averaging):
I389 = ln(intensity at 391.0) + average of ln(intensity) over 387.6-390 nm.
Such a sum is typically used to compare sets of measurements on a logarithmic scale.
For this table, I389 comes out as 3.59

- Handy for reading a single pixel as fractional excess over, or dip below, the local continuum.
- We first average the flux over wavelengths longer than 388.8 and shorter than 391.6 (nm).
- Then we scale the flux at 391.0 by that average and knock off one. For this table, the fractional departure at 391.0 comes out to 0.00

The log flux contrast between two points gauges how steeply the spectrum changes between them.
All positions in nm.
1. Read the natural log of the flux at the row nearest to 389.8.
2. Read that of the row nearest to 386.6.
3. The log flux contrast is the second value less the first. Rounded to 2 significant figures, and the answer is -0.16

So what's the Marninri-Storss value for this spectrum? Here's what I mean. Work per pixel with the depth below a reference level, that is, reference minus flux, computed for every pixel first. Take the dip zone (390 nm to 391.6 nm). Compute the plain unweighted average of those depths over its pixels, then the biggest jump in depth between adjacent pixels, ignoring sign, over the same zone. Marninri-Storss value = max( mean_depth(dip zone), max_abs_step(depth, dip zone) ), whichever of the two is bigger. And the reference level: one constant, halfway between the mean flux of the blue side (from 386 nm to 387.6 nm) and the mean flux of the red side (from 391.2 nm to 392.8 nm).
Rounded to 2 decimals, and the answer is 0.48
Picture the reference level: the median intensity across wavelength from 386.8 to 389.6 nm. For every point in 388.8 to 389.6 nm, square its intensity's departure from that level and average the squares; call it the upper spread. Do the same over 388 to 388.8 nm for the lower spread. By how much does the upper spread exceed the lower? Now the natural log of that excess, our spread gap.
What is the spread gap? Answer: -1.4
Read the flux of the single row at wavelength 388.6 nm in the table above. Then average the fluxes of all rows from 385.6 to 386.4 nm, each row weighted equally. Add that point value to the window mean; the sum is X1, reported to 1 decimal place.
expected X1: 10.4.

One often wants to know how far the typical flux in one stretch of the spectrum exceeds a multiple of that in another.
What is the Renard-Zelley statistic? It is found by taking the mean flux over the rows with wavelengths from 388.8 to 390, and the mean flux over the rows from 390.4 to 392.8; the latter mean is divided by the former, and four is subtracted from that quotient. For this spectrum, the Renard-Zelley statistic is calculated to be -2.95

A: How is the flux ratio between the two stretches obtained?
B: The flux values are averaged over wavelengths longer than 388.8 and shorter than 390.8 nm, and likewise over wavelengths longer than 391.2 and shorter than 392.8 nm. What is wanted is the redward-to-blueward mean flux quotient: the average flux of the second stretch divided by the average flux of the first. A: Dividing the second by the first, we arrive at 1.05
